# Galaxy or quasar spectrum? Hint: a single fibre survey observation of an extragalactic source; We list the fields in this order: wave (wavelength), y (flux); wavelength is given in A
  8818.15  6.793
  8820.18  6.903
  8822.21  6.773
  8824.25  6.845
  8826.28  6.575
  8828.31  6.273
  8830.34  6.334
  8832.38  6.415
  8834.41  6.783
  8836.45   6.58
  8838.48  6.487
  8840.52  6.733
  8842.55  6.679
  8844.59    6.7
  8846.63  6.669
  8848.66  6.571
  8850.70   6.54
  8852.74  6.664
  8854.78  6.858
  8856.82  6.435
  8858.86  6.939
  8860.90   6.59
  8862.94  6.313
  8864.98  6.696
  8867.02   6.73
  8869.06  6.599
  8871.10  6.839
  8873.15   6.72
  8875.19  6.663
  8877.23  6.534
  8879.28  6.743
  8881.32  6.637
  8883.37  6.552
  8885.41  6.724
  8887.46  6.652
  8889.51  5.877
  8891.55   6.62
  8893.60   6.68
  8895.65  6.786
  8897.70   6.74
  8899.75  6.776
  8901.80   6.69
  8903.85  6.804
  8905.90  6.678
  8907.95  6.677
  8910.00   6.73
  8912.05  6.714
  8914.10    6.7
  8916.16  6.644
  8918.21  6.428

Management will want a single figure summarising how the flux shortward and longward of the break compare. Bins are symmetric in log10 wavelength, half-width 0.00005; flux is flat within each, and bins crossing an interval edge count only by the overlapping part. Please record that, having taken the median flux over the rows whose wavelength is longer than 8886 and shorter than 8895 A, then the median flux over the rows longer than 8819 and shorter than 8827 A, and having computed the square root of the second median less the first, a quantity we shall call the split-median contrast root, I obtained 0.42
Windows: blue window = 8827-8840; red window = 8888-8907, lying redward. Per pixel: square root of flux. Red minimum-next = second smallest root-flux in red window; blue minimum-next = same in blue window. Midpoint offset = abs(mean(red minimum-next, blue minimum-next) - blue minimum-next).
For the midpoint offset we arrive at 0.028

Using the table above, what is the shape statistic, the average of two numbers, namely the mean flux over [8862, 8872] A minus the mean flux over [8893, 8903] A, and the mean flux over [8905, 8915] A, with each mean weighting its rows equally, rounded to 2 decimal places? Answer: 3.30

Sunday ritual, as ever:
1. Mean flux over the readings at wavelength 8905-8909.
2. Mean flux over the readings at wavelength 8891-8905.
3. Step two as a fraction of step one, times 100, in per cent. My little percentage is 101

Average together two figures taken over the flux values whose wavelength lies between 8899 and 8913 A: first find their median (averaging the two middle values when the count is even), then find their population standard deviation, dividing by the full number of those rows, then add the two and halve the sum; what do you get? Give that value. 3.38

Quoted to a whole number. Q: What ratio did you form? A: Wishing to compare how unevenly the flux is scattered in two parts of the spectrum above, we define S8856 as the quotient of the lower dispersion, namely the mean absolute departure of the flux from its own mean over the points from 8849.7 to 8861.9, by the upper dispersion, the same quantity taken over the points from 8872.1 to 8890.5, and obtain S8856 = 1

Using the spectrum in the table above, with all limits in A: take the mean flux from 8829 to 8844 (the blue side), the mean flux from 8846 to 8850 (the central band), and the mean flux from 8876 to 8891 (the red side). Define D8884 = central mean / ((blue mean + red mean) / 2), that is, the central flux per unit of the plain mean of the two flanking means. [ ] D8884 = 1.010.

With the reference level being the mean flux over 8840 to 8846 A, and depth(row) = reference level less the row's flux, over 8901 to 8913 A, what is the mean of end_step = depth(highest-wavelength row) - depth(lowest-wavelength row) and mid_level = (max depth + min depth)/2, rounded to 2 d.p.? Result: -0.03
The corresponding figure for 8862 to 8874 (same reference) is -0.14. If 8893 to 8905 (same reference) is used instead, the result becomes -0.08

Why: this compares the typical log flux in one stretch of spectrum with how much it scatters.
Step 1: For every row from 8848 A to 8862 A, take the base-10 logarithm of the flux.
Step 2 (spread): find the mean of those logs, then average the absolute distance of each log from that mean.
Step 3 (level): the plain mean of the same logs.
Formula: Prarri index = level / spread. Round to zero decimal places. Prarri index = 90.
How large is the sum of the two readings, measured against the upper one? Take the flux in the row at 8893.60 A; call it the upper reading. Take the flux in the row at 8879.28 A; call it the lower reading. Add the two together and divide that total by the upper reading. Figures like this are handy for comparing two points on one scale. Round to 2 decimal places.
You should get 2.01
